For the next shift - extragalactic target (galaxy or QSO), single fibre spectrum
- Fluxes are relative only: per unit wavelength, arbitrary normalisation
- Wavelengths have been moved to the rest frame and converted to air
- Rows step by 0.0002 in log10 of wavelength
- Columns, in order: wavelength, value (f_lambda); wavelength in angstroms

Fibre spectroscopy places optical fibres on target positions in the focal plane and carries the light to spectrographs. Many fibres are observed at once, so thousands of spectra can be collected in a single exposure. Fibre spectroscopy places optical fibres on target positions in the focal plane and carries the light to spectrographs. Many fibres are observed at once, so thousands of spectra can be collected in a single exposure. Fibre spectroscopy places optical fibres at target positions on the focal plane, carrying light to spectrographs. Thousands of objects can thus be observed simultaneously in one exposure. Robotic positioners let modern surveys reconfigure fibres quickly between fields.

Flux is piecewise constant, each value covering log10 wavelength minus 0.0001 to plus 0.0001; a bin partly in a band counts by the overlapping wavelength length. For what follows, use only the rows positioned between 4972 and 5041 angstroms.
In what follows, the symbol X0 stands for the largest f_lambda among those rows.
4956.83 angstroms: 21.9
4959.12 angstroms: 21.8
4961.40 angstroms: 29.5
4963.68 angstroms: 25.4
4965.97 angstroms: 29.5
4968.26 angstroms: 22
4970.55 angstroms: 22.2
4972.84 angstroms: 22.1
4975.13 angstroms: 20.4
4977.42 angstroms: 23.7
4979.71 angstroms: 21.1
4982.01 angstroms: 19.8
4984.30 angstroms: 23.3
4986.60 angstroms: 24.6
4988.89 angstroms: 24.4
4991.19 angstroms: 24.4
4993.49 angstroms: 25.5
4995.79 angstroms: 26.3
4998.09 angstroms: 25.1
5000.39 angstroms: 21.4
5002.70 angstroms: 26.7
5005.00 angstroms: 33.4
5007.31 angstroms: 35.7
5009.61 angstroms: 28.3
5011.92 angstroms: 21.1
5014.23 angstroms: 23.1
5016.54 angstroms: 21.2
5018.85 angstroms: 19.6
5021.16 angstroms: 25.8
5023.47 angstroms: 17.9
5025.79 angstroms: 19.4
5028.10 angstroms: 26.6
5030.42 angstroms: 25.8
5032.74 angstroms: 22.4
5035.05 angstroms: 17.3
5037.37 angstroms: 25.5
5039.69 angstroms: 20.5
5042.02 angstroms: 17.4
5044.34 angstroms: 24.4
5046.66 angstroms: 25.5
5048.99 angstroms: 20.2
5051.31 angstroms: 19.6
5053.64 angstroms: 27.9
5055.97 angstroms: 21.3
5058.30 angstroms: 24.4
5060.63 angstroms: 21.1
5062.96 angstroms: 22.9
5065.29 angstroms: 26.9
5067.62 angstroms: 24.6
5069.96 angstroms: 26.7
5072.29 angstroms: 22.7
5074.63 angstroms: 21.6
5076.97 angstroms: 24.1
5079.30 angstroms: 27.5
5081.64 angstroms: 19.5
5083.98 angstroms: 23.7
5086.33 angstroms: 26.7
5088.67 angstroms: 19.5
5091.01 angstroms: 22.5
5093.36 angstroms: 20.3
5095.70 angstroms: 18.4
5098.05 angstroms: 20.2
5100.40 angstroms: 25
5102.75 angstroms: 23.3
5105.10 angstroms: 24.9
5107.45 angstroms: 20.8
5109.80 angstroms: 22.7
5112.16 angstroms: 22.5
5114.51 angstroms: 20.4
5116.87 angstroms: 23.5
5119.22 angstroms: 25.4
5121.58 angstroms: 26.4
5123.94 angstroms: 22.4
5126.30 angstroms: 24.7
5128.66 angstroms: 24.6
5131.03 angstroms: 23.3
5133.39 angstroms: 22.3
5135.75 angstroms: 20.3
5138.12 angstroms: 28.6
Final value 35.7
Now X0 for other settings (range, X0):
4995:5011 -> 35.7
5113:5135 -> 26.4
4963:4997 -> 29.5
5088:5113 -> 25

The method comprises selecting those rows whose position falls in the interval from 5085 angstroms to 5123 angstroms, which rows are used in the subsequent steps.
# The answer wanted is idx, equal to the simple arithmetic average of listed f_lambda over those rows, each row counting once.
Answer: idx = 22.7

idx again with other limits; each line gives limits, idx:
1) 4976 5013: 25.3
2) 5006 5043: 23.0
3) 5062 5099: 23.0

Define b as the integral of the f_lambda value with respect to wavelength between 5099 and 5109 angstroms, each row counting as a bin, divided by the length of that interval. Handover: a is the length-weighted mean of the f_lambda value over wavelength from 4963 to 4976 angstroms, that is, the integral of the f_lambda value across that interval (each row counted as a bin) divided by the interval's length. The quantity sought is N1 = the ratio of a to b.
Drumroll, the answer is 1.01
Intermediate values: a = 23.6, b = 23.4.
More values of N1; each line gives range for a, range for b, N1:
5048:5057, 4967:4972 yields 1.00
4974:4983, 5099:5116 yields 0.93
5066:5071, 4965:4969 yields 0.99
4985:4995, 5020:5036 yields 1.11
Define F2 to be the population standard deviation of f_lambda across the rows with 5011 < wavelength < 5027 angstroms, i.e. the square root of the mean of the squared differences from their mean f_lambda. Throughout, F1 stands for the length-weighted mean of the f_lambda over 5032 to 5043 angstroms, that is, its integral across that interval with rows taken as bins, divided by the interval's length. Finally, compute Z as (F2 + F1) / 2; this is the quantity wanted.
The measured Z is 11.5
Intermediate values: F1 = 20.6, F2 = 2.4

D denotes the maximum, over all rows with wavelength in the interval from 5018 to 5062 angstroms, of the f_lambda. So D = 27.9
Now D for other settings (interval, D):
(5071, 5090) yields 27.5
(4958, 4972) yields 29.5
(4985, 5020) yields 35.7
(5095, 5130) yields 26.4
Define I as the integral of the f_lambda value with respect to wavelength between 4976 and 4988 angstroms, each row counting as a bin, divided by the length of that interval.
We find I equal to 22.5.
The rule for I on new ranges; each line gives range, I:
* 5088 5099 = 20.2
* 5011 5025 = 21.4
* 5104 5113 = 22.7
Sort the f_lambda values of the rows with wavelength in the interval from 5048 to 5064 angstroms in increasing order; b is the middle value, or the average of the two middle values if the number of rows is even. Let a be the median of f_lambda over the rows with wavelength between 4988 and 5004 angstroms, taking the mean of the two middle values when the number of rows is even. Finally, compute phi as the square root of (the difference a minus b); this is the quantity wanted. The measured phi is 1.9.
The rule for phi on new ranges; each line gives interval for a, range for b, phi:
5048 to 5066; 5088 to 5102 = 1.4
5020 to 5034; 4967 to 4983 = 1.4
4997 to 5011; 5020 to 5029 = 2.2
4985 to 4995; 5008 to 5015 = 1.2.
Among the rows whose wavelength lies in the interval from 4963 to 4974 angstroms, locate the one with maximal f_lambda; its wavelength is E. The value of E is 4965.97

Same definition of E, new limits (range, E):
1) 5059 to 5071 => 5065.29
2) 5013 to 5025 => 5021.16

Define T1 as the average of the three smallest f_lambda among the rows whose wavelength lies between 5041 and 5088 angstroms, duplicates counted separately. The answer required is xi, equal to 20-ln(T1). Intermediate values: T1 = 18.8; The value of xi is 17.1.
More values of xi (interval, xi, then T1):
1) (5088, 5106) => 17.0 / 19.4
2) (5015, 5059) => 17.1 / 17.5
